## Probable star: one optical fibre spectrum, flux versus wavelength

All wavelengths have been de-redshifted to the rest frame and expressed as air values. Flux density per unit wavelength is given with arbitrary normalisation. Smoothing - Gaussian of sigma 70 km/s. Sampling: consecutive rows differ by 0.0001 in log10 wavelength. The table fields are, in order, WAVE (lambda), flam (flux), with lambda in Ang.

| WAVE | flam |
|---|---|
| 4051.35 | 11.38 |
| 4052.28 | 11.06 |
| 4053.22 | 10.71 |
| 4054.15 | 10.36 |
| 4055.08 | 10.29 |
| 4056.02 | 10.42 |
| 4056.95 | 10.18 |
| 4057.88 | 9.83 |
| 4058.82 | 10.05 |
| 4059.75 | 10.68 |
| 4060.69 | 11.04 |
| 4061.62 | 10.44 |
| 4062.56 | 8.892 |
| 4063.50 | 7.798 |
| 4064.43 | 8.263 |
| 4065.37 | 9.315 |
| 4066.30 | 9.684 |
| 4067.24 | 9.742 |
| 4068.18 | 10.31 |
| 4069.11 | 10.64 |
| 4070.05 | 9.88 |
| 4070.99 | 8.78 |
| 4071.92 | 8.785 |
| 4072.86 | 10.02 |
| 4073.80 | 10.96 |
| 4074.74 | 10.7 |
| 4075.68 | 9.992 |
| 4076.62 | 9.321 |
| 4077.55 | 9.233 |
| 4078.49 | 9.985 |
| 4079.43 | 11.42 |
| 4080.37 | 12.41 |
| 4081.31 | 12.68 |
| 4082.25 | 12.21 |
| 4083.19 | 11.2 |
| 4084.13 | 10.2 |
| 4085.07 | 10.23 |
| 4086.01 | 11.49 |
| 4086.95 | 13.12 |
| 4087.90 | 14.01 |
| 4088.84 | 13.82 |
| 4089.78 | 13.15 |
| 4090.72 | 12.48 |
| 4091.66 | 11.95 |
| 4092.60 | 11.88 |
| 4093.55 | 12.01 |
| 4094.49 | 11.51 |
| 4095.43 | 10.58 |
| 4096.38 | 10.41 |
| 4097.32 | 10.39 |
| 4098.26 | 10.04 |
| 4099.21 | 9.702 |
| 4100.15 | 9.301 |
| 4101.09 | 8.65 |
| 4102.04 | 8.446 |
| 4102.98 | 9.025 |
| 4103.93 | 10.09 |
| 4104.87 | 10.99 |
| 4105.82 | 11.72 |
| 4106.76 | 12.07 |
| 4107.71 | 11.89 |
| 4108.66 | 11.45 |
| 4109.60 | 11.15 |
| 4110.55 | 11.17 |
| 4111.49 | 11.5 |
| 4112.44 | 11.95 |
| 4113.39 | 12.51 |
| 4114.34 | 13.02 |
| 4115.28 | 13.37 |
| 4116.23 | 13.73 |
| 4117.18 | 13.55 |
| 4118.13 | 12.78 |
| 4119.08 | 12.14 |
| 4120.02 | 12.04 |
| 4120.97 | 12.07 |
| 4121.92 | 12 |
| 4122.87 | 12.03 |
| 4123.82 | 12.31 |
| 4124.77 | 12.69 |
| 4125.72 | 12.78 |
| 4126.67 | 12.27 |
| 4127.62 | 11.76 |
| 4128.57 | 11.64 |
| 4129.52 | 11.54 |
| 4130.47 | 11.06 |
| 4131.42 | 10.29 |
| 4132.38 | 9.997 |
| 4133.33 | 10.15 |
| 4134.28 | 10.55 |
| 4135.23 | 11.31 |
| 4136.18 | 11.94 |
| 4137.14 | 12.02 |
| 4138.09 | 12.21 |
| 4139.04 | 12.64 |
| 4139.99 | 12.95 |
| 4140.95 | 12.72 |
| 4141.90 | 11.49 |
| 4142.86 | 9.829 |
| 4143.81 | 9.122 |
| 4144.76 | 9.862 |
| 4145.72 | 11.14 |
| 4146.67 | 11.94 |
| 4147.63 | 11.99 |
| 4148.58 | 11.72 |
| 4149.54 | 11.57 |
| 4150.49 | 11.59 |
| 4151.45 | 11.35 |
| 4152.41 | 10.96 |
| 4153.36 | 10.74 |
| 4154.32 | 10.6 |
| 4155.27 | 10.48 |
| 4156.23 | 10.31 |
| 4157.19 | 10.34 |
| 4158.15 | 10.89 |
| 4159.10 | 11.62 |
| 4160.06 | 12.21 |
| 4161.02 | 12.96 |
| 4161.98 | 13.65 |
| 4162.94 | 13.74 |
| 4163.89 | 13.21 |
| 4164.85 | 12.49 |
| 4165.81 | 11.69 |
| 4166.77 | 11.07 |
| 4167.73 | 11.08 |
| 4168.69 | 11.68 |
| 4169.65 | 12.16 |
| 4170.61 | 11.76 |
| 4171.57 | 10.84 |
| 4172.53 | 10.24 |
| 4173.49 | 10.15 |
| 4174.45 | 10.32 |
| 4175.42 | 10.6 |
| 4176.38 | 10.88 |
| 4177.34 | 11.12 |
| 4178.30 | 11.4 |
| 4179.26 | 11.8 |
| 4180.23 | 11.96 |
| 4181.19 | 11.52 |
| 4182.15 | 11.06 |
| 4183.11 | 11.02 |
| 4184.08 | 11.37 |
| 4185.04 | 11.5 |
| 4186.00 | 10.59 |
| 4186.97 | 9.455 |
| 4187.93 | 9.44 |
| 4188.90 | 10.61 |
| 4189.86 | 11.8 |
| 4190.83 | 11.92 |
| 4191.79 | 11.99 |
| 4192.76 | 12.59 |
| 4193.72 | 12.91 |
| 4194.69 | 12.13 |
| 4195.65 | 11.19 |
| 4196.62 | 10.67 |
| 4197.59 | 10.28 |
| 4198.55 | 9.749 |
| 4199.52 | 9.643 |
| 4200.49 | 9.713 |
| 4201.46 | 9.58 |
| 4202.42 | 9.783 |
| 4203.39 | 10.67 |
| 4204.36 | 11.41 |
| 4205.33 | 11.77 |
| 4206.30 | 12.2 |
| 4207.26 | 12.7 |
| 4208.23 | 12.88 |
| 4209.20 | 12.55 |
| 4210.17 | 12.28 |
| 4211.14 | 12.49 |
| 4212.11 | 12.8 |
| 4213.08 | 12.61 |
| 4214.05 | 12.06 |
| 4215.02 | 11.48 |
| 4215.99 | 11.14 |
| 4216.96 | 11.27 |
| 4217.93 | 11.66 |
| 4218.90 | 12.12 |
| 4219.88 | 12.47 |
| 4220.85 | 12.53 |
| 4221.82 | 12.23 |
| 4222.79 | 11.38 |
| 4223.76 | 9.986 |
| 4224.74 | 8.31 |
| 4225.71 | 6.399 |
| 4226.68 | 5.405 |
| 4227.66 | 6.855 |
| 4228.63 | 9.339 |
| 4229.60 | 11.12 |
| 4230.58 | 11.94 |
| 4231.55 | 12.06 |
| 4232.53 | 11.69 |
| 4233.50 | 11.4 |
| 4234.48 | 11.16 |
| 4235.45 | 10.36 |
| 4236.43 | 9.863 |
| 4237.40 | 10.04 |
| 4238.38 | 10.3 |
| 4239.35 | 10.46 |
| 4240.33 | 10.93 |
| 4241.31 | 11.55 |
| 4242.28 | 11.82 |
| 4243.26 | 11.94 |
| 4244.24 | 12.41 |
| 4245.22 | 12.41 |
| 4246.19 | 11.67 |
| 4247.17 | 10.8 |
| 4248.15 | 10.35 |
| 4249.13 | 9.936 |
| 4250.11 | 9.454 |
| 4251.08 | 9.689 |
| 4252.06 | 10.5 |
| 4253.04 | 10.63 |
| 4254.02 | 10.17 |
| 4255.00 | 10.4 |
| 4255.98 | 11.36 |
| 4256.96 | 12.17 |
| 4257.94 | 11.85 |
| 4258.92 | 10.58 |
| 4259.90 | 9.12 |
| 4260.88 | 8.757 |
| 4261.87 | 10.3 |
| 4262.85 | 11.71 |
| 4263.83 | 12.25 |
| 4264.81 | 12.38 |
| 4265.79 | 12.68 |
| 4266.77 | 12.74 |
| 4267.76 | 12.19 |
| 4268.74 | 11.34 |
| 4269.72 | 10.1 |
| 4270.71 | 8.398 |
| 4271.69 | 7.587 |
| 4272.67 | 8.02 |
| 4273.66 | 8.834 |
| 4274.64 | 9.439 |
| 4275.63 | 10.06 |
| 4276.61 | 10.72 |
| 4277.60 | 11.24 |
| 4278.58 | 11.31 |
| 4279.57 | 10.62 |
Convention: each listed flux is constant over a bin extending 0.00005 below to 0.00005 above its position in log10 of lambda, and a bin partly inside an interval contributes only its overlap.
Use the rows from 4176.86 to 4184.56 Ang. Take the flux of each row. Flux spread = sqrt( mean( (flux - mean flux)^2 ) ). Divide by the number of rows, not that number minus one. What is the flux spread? 0.3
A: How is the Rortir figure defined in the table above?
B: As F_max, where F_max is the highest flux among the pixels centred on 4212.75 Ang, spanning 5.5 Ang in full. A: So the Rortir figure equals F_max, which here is 12.8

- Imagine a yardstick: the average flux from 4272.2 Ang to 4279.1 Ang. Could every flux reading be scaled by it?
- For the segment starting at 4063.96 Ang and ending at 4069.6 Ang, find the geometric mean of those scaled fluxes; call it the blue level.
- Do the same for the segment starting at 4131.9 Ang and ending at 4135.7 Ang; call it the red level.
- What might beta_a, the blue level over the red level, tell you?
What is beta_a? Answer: 0.92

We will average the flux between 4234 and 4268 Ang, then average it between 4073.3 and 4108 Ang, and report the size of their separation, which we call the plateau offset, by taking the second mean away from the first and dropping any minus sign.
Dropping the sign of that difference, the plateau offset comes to 0.06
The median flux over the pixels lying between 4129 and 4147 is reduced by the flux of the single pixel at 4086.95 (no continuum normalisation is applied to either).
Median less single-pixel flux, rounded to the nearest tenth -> -1.8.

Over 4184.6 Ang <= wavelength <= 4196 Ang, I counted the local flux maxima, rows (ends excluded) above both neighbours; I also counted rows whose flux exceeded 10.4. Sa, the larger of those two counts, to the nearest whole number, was 10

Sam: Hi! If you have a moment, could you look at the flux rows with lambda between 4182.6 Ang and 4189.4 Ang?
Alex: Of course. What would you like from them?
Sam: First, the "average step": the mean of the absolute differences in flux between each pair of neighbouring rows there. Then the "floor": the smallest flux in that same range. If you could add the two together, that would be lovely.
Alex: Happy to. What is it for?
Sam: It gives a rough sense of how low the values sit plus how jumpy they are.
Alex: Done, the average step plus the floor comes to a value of 10.1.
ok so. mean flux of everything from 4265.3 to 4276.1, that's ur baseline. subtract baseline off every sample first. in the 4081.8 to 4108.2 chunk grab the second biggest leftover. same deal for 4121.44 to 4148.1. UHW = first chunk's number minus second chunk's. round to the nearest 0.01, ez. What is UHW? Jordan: 1.04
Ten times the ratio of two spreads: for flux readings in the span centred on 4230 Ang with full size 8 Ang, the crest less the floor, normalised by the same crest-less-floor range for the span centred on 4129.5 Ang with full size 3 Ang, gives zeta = 115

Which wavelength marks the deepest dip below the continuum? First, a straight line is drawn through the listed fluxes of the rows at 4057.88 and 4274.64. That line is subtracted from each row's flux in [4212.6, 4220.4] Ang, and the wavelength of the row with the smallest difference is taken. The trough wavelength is 4215.99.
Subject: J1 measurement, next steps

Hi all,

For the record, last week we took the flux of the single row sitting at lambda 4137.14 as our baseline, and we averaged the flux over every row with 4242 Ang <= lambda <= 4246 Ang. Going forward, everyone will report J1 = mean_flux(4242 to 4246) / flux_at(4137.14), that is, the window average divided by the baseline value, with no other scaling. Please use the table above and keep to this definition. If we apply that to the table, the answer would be 1.01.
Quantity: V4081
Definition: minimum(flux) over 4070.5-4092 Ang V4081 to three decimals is 8.780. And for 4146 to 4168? 10.310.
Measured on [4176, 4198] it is 9.440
